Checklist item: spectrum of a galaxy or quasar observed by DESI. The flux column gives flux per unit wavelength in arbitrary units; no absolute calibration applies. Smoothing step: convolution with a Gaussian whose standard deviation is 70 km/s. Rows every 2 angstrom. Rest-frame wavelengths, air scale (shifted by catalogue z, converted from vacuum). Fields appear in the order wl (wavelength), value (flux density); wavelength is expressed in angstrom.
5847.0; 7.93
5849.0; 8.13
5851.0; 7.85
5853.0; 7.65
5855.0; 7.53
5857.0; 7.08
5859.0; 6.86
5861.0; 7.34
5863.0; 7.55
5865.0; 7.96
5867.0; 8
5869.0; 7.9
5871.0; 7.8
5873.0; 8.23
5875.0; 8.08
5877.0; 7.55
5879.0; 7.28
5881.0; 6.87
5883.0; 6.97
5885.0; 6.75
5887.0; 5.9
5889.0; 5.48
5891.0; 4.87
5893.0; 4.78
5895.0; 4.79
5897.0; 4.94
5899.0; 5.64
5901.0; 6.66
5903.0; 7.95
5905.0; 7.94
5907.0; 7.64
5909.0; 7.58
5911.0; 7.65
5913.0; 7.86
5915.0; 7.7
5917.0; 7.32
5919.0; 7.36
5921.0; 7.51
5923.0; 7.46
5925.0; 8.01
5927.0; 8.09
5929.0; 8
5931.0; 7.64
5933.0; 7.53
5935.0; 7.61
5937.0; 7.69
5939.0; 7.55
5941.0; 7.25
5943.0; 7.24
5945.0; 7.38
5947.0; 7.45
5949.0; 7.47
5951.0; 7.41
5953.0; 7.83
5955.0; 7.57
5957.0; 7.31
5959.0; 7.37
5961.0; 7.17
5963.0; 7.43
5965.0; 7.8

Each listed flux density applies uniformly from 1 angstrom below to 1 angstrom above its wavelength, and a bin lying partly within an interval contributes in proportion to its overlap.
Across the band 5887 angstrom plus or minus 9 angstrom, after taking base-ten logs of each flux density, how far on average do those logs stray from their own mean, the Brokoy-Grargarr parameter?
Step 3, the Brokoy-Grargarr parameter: 0.065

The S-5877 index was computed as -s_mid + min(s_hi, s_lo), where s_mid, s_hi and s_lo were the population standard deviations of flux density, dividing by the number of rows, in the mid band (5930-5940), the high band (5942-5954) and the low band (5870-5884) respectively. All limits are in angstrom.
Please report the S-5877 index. 0.12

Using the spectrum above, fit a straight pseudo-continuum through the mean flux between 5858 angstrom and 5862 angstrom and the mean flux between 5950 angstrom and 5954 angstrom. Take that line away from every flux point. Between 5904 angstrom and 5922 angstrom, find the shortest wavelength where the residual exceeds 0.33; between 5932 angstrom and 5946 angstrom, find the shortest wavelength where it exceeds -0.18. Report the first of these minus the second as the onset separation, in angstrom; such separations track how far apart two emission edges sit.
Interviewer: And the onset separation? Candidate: -28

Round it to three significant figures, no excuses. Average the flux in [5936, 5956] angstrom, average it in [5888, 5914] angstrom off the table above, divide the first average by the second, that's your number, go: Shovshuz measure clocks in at 1.16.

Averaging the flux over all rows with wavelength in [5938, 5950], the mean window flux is 7.4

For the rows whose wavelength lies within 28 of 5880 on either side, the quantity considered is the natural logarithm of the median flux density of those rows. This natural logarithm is 1.99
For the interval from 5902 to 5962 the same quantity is 2.02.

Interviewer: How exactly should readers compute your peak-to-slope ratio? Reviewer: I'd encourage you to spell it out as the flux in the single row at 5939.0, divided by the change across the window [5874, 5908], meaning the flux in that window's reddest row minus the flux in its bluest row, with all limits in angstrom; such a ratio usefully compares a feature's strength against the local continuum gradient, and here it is -17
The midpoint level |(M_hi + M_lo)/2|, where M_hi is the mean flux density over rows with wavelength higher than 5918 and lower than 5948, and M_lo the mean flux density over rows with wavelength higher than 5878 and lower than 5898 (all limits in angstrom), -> 6.72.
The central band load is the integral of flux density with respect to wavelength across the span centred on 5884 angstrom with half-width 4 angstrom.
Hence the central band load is 53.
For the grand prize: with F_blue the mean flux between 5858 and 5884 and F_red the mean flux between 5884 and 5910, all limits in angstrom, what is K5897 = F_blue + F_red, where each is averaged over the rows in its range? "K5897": 13.79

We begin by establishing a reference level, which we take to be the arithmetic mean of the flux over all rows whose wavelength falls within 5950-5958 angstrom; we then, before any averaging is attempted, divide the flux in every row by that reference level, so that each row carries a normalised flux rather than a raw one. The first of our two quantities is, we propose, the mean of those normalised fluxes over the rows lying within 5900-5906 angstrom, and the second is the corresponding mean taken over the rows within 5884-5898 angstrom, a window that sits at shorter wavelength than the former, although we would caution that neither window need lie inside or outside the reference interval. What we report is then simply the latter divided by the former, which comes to 0.71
